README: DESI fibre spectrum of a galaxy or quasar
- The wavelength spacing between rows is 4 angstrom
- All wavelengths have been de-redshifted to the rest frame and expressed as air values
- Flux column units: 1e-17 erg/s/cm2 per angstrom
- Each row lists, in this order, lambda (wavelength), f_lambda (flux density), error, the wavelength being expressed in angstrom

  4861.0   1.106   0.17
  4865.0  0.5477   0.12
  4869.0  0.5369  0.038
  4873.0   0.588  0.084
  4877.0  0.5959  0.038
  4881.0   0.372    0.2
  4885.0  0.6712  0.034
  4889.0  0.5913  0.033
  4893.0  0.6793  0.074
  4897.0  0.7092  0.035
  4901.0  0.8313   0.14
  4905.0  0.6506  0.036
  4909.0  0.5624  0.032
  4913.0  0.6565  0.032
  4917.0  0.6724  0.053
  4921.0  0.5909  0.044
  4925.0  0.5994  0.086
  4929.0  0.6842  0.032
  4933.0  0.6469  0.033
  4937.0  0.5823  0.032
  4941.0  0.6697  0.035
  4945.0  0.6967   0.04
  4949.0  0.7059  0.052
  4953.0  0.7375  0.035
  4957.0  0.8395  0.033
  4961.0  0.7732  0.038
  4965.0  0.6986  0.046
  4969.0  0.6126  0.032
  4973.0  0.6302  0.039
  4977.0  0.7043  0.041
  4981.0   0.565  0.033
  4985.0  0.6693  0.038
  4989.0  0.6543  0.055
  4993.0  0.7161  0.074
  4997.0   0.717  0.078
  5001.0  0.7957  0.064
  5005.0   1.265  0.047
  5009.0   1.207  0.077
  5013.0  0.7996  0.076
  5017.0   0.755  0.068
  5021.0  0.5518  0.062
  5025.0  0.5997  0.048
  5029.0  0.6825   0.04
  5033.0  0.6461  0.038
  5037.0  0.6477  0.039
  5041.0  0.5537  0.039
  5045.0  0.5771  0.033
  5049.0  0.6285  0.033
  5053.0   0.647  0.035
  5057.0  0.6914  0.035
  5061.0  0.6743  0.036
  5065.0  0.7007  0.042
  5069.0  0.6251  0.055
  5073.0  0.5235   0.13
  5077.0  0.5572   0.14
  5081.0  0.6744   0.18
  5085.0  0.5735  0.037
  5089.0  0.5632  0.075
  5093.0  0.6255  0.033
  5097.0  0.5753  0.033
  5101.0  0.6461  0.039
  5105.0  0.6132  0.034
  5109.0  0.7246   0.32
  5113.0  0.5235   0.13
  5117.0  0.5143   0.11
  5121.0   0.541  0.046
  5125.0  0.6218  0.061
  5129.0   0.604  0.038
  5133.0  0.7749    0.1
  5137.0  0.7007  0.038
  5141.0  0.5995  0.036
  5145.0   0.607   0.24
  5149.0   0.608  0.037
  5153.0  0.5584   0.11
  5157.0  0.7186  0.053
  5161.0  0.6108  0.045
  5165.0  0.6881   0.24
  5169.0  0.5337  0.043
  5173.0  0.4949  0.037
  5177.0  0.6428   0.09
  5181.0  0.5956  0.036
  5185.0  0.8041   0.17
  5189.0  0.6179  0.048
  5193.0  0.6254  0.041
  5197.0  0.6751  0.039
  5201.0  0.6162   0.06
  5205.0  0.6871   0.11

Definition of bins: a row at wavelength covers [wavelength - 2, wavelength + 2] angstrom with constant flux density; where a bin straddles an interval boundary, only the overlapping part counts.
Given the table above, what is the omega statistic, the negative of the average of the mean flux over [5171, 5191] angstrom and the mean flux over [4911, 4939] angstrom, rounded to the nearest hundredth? -0.63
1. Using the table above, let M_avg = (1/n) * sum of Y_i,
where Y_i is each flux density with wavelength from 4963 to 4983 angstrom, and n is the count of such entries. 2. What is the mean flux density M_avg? 0.64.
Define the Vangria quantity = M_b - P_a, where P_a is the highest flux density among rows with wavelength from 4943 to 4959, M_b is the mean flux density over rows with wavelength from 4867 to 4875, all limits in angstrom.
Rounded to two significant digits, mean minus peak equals -0.28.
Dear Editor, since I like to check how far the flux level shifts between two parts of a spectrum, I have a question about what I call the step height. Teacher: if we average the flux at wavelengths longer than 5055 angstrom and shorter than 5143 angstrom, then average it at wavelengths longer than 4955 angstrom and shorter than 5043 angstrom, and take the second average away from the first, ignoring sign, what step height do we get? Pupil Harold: 0.111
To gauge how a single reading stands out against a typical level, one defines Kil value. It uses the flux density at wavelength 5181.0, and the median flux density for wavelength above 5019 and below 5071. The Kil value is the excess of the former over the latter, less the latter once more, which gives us -0.70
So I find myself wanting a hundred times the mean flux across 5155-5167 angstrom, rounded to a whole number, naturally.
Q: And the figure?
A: 67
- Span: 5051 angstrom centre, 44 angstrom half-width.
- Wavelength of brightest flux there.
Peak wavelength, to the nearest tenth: 5009.0 angstrom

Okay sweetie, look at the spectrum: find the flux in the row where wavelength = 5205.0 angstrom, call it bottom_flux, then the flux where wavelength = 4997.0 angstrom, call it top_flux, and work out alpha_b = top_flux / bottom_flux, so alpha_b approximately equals 1.04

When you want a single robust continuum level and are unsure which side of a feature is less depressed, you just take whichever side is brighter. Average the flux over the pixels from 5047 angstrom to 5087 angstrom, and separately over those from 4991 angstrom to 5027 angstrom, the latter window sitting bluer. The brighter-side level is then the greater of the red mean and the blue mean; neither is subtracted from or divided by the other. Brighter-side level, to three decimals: 0.823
